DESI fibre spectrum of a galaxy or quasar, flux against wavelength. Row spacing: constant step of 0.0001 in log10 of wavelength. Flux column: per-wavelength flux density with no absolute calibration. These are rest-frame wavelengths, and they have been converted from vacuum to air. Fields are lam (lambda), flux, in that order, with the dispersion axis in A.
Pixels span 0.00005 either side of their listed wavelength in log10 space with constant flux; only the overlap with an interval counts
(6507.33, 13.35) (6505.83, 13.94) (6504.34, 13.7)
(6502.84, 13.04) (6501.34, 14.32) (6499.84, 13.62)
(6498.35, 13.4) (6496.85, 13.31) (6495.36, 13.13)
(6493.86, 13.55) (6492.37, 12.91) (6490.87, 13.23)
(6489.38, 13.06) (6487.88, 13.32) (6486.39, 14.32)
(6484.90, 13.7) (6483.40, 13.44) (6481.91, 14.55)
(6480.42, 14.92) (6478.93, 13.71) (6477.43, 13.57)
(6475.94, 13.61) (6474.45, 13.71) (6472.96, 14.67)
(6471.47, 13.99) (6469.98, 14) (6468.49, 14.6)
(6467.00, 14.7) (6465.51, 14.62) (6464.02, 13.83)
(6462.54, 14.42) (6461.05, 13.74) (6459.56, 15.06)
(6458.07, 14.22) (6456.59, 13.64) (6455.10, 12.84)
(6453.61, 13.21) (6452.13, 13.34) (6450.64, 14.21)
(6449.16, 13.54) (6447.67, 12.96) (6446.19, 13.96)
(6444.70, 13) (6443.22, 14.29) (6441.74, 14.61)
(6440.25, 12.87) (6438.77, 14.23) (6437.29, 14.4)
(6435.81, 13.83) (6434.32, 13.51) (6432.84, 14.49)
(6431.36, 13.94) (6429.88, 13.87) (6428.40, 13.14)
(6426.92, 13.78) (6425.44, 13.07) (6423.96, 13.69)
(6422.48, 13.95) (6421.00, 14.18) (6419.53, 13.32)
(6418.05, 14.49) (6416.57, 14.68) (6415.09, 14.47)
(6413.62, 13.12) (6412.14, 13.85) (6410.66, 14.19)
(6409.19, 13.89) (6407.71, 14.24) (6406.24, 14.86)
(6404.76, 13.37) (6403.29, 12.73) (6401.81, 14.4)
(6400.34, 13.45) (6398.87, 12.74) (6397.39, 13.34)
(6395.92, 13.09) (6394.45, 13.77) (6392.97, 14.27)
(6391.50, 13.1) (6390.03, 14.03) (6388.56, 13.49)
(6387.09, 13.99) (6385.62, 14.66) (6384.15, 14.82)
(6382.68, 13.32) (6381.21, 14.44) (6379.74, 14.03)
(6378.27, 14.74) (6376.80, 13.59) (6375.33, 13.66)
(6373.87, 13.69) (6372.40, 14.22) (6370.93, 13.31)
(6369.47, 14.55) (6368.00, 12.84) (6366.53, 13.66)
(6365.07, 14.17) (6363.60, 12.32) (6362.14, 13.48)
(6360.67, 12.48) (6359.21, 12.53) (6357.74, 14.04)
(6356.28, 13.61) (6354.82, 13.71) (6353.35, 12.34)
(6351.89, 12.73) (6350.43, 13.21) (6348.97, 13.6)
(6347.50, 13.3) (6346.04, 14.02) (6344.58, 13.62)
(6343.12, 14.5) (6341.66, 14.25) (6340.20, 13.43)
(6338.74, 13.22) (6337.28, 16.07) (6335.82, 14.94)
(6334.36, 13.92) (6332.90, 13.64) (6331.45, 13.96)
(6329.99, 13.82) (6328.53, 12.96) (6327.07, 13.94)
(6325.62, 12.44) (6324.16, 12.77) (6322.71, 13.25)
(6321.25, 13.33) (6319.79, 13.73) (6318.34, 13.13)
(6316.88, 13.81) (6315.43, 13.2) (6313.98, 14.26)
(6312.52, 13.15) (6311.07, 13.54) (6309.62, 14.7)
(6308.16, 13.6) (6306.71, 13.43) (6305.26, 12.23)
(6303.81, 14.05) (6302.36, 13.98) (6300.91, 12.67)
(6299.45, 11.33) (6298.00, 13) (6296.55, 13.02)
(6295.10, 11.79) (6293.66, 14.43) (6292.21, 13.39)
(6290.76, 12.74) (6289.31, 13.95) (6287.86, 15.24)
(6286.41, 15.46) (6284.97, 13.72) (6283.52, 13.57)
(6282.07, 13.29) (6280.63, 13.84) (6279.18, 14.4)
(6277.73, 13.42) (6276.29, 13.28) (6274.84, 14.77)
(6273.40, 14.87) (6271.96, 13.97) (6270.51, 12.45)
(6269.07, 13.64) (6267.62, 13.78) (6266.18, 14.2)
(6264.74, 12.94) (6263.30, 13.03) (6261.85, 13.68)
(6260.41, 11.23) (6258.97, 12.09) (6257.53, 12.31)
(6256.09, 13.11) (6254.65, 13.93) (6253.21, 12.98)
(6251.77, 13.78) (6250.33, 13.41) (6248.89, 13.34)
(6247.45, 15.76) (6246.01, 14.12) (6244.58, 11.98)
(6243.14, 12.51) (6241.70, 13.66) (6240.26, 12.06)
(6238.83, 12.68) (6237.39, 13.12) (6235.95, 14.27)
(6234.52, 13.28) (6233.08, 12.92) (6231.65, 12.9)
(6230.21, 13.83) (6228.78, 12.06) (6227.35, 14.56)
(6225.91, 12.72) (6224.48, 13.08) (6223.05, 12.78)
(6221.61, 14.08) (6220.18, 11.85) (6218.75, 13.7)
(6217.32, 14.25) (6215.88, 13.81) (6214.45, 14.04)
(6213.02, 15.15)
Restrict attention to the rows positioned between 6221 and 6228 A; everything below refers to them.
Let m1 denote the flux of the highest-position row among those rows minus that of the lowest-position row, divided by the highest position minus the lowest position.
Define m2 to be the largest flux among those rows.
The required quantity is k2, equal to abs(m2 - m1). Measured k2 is 14.5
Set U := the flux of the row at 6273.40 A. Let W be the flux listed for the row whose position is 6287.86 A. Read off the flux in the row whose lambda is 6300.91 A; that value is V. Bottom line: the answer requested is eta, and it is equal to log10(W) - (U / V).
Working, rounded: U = 14.87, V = 12.67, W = 15.24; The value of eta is 0.01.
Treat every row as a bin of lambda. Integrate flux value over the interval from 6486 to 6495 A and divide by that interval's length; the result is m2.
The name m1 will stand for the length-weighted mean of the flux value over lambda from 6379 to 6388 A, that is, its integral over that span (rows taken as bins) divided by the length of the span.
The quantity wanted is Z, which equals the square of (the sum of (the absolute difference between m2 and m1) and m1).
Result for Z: 226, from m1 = 14.2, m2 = 13.3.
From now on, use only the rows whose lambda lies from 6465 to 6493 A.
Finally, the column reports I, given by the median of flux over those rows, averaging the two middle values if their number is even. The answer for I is 13.7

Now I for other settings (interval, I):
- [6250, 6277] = 13.4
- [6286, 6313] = 13.4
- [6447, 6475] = 14.0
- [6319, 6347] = 13.7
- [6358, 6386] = 13.7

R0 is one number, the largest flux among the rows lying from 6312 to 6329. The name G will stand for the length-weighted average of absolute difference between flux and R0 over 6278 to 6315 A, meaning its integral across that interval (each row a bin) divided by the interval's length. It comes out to 0.94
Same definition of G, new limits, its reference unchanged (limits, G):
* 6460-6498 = 0.62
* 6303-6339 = 0.85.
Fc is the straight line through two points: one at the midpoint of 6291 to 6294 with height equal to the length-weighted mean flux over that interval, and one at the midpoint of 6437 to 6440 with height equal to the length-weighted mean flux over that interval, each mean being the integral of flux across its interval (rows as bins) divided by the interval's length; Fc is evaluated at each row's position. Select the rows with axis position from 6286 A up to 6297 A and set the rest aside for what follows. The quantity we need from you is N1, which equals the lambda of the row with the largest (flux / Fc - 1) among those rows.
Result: 6286.41 A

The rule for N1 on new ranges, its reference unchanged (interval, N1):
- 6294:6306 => 6303.81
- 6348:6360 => 6357.74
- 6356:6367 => 6365.07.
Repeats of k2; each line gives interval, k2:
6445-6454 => 14.3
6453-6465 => 15.0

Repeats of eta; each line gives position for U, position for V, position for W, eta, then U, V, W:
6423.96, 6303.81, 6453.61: 0.15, 13.69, 14.05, 13.21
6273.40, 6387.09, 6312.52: 0.06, 14.87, 13.99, 13.15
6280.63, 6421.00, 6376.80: 0.16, 13.84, 14.18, 13.59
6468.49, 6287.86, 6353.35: 0.13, 14.6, 15.24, 12.34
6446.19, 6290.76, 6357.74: 0.05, 13.96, 12.74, 14.04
